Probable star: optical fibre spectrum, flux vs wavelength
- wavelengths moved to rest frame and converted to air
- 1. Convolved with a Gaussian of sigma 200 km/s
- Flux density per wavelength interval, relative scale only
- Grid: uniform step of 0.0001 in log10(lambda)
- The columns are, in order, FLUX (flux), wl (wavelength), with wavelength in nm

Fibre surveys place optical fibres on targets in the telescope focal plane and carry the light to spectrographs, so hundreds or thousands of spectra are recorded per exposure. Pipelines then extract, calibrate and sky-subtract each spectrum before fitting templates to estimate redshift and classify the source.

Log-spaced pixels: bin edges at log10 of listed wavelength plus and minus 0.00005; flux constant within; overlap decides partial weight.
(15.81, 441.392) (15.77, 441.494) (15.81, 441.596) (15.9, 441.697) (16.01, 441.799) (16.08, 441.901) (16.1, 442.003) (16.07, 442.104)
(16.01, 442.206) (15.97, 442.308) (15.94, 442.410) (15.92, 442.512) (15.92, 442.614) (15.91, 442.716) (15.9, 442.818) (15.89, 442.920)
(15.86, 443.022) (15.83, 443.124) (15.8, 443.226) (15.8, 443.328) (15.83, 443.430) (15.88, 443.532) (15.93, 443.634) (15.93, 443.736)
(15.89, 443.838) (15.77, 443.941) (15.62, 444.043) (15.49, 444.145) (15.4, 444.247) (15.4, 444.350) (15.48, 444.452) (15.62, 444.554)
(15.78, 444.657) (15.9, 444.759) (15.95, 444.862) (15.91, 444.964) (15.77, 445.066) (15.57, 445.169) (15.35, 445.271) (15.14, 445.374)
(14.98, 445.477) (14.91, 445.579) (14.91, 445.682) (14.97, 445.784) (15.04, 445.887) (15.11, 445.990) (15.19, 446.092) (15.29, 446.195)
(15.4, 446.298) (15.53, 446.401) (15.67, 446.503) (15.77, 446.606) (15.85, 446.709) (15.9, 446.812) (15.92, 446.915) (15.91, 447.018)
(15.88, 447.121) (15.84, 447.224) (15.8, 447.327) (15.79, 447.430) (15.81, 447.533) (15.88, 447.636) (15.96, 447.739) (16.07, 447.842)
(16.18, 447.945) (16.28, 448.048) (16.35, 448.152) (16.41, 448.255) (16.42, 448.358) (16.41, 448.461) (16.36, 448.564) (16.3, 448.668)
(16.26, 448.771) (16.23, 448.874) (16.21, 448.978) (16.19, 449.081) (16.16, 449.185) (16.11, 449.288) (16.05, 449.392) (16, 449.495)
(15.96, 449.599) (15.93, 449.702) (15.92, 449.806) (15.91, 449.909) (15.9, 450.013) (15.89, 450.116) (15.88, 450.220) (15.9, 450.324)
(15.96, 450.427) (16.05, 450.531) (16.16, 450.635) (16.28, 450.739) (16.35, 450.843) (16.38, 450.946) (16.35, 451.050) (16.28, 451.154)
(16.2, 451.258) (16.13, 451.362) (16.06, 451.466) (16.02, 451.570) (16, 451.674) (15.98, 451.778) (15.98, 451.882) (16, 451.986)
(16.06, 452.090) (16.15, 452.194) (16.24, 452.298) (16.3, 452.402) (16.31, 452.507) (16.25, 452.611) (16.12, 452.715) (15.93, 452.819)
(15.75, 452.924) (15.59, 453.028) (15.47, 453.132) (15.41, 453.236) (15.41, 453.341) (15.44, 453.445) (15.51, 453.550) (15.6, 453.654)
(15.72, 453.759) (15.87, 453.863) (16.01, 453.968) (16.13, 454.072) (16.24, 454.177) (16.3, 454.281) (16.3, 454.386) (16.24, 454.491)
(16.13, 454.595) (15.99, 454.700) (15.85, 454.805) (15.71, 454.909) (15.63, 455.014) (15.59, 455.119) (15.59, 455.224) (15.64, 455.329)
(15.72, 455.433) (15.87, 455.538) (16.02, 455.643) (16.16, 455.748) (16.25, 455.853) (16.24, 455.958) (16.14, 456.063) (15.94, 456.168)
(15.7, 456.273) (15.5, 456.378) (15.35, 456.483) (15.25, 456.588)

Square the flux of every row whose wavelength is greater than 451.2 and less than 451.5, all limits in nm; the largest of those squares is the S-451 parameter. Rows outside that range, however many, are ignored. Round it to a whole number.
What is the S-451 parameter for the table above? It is 262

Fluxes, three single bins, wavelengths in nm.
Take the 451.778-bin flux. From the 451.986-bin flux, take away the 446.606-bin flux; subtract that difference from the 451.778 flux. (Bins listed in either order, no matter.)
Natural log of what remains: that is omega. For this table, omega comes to 2.76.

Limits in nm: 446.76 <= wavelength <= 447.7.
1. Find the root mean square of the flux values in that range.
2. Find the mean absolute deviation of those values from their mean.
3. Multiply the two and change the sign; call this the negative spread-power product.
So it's -1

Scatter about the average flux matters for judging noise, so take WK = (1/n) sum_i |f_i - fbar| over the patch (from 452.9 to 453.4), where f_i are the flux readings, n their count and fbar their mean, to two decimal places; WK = 0.12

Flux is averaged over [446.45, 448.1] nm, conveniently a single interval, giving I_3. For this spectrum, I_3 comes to 15.9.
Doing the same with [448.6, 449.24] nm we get 16.2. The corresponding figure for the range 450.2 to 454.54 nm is 16.0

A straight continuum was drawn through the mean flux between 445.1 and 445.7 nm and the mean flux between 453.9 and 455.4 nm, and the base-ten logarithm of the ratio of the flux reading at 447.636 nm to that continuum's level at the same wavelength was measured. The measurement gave 0.015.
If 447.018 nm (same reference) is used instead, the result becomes 0.017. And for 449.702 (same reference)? 0.011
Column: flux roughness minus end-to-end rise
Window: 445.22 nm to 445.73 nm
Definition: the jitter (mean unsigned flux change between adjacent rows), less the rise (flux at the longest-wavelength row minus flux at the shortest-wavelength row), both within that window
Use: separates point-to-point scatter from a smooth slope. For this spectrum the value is 0.55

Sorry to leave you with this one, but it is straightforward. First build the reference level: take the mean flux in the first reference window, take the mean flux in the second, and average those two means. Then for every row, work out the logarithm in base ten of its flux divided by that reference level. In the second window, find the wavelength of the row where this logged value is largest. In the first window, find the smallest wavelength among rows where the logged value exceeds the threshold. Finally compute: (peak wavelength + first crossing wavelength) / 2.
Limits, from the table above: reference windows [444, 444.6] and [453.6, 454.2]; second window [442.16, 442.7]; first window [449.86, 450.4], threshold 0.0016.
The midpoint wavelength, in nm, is 446.06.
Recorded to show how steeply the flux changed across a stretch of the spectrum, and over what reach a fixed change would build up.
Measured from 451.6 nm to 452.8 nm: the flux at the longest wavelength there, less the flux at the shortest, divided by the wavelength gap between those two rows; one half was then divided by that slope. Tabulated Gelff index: 4.3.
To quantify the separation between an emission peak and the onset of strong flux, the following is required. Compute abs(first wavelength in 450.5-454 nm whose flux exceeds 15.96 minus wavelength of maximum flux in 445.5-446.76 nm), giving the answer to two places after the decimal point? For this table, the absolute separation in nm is 3.82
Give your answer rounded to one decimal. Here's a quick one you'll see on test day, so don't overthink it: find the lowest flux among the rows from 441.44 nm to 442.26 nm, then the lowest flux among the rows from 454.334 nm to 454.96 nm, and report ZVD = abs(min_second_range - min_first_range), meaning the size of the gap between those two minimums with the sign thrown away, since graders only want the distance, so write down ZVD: 0.1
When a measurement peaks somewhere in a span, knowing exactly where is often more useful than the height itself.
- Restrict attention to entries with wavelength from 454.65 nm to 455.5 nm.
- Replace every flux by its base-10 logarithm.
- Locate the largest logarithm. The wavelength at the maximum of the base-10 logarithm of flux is 454.700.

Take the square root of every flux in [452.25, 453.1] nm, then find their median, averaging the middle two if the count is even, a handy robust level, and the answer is 4.02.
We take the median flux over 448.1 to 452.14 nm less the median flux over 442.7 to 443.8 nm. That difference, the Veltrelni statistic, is 0.2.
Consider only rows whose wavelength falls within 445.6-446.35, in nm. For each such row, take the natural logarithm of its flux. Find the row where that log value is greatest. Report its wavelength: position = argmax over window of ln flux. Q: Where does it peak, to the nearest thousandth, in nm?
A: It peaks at 446.298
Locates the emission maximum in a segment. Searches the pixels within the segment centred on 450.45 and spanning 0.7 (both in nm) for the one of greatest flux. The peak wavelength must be 450.739 nm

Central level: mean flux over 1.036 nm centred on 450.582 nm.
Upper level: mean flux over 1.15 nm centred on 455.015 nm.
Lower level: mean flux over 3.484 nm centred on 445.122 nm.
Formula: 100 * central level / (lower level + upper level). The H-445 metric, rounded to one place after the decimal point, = 51.4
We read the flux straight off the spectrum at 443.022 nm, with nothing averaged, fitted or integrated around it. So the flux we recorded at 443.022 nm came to 15.86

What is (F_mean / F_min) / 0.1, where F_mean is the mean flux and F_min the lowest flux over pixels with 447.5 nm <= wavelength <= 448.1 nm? 10.1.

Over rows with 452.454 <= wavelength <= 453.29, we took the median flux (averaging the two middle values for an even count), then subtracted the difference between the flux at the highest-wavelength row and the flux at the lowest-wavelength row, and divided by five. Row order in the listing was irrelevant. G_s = 3.35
